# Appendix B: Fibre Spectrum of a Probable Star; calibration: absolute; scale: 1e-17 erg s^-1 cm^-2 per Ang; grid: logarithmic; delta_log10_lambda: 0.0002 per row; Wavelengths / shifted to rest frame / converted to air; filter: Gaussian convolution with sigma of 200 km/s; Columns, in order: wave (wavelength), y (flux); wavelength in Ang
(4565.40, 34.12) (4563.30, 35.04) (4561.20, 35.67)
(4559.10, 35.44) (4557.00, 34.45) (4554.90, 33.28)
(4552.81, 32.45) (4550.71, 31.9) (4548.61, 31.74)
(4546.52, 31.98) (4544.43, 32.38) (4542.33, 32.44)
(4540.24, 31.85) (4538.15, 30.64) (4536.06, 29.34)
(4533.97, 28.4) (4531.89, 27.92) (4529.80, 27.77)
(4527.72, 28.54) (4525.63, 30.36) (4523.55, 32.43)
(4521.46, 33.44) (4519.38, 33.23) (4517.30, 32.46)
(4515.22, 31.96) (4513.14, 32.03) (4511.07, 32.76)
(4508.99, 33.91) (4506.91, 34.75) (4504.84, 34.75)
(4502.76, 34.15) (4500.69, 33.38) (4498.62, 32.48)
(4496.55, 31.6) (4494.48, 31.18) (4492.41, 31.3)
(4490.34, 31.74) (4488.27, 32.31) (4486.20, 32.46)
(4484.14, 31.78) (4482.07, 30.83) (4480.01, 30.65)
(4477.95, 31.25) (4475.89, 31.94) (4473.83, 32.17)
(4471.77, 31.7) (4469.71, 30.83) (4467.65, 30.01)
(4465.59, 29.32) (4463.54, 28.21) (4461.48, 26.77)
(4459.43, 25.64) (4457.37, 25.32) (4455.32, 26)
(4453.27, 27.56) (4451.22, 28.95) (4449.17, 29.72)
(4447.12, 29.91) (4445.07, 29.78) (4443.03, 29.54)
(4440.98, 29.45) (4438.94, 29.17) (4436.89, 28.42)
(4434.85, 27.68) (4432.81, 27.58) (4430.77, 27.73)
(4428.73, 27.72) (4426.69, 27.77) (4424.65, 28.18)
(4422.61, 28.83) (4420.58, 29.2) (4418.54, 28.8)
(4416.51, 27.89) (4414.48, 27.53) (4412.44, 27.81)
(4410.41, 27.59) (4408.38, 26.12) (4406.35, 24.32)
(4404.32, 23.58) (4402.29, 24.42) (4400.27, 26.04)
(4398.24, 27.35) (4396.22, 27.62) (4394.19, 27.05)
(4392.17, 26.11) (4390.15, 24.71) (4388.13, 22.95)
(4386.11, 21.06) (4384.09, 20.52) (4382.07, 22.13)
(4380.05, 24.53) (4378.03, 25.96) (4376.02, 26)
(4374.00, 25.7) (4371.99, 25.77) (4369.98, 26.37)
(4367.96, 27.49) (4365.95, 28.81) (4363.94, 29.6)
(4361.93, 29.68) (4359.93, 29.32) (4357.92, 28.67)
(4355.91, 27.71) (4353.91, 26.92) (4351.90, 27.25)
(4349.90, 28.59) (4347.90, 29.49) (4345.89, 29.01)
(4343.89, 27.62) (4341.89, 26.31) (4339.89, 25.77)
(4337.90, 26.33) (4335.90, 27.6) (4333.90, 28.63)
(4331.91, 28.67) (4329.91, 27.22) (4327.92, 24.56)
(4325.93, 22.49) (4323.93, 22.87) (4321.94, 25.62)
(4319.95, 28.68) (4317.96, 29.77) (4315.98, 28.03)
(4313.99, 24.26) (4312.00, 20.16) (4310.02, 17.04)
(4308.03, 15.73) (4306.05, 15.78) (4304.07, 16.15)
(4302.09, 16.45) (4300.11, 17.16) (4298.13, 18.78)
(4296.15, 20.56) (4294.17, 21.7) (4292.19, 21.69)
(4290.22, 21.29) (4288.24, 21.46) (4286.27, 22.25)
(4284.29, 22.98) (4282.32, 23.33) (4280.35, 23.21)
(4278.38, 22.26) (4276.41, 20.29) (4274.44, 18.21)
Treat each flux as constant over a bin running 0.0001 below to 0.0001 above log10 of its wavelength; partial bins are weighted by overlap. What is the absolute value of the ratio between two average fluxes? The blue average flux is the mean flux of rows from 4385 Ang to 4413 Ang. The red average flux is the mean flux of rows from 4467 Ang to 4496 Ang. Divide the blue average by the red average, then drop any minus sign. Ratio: 0.81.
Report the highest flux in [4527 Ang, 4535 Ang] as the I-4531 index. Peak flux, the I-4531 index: 28.54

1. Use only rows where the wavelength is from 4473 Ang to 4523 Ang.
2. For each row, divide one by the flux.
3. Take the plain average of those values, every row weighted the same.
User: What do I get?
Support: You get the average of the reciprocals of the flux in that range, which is 0.0309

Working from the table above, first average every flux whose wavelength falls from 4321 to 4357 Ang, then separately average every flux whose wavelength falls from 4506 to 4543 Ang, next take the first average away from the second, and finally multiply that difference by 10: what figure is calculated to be 45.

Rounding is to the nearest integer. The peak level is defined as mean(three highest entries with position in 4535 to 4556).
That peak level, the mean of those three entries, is 33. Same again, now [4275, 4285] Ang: 23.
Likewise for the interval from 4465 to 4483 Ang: 32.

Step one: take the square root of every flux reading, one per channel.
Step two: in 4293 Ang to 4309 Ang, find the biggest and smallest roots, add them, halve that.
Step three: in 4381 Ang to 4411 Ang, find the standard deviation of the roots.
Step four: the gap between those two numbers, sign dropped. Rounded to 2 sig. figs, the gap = 4.1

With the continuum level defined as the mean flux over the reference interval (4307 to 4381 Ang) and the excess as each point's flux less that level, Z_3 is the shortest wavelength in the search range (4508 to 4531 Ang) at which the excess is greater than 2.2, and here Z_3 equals 4508.99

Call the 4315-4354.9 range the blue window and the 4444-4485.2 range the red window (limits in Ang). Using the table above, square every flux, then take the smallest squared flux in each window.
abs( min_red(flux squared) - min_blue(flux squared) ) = 135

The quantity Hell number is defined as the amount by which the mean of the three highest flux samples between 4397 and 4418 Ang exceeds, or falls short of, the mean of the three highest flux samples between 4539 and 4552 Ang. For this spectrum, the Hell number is -5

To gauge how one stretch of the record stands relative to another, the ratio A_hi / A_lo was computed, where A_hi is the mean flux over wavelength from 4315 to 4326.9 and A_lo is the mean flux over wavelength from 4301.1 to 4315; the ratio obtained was 1.46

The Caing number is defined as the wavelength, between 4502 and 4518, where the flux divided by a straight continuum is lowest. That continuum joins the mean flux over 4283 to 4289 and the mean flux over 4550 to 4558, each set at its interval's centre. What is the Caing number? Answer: 4515.22 Ang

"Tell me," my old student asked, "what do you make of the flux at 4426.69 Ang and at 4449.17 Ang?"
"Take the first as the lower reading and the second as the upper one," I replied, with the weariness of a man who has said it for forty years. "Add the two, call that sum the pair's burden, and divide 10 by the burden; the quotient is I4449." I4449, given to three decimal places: 0.174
